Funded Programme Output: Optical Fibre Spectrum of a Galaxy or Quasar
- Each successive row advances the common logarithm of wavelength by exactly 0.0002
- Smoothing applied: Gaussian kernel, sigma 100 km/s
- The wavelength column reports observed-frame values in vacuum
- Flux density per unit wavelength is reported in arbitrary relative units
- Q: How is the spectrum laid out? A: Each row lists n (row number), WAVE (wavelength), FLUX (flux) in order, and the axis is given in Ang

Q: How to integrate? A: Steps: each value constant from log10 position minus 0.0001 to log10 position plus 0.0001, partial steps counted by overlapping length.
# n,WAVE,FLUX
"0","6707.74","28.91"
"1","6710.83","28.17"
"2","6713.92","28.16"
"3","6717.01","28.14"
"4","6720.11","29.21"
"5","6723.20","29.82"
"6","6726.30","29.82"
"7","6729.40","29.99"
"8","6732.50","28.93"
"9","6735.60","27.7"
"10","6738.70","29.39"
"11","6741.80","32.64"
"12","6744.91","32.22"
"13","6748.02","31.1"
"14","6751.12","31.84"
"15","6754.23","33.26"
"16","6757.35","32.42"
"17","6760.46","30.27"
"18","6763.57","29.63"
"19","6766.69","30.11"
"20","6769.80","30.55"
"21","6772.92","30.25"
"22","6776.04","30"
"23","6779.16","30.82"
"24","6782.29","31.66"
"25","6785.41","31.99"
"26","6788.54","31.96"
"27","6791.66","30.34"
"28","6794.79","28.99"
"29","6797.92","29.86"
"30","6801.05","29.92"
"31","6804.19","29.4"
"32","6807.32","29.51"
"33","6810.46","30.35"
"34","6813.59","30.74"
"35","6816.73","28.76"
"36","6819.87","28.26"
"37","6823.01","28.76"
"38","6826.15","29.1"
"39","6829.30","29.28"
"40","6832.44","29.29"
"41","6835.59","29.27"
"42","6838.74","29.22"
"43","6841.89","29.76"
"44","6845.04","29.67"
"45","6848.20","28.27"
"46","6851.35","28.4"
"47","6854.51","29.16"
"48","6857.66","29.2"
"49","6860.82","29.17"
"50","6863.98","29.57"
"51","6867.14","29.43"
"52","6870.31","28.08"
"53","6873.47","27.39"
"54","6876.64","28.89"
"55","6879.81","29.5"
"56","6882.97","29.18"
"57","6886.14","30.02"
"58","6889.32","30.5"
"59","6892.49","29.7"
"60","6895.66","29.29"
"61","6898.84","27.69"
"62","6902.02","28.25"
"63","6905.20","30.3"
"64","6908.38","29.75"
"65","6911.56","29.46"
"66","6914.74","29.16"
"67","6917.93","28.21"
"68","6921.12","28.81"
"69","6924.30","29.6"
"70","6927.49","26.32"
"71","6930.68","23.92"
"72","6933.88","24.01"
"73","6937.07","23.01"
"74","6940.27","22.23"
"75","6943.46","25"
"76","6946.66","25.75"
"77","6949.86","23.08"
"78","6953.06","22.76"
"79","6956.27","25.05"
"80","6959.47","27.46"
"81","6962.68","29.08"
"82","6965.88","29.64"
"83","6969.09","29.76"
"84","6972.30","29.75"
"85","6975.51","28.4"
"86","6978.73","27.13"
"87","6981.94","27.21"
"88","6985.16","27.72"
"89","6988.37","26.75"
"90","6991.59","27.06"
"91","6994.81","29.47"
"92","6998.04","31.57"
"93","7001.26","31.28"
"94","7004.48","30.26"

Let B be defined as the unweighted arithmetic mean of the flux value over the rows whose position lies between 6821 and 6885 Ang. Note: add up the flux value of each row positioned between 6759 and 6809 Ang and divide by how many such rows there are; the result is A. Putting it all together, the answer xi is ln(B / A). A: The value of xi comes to -0.04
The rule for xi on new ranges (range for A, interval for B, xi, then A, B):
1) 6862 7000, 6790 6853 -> 0.05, 27.8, 29.4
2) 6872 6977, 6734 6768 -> 0.11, 27.6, 31.0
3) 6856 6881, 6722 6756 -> 0.06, 28.9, 30.6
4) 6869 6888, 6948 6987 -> -0.06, 28.8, 27.3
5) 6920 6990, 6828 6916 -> 0.10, 26.5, 29.2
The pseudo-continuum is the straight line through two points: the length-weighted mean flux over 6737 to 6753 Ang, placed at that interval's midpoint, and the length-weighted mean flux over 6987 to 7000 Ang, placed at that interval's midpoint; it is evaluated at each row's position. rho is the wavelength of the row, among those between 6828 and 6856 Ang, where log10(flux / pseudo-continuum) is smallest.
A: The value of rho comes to 6848.20 Ang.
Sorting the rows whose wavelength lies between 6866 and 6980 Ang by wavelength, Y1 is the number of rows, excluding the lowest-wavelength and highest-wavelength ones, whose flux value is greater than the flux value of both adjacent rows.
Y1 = 7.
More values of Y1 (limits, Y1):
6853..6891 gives 3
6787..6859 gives 4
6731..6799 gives 4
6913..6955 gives 3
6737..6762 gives 2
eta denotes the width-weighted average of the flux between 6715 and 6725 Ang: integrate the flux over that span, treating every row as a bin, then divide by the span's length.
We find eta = 29.03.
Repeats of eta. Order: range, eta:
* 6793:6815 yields 29.82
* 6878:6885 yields 29.40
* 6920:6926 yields 29.22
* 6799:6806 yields 29.66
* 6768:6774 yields 30.43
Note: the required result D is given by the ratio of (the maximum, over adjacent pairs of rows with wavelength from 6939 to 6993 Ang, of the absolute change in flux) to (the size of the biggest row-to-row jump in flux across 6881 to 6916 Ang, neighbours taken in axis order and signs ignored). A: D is 1.35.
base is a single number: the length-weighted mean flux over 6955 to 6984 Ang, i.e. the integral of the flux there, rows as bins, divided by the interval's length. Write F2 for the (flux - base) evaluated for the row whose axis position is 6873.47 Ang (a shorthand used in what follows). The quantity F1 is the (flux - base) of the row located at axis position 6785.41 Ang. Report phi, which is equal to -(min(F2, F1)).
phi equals 0.80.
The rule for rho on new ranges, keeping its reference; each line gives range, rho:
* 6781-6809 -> 6794.79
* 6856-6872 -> 6870.31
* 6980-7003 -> 6988.37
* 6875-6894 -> 6876.64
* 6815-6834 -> 6819.87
